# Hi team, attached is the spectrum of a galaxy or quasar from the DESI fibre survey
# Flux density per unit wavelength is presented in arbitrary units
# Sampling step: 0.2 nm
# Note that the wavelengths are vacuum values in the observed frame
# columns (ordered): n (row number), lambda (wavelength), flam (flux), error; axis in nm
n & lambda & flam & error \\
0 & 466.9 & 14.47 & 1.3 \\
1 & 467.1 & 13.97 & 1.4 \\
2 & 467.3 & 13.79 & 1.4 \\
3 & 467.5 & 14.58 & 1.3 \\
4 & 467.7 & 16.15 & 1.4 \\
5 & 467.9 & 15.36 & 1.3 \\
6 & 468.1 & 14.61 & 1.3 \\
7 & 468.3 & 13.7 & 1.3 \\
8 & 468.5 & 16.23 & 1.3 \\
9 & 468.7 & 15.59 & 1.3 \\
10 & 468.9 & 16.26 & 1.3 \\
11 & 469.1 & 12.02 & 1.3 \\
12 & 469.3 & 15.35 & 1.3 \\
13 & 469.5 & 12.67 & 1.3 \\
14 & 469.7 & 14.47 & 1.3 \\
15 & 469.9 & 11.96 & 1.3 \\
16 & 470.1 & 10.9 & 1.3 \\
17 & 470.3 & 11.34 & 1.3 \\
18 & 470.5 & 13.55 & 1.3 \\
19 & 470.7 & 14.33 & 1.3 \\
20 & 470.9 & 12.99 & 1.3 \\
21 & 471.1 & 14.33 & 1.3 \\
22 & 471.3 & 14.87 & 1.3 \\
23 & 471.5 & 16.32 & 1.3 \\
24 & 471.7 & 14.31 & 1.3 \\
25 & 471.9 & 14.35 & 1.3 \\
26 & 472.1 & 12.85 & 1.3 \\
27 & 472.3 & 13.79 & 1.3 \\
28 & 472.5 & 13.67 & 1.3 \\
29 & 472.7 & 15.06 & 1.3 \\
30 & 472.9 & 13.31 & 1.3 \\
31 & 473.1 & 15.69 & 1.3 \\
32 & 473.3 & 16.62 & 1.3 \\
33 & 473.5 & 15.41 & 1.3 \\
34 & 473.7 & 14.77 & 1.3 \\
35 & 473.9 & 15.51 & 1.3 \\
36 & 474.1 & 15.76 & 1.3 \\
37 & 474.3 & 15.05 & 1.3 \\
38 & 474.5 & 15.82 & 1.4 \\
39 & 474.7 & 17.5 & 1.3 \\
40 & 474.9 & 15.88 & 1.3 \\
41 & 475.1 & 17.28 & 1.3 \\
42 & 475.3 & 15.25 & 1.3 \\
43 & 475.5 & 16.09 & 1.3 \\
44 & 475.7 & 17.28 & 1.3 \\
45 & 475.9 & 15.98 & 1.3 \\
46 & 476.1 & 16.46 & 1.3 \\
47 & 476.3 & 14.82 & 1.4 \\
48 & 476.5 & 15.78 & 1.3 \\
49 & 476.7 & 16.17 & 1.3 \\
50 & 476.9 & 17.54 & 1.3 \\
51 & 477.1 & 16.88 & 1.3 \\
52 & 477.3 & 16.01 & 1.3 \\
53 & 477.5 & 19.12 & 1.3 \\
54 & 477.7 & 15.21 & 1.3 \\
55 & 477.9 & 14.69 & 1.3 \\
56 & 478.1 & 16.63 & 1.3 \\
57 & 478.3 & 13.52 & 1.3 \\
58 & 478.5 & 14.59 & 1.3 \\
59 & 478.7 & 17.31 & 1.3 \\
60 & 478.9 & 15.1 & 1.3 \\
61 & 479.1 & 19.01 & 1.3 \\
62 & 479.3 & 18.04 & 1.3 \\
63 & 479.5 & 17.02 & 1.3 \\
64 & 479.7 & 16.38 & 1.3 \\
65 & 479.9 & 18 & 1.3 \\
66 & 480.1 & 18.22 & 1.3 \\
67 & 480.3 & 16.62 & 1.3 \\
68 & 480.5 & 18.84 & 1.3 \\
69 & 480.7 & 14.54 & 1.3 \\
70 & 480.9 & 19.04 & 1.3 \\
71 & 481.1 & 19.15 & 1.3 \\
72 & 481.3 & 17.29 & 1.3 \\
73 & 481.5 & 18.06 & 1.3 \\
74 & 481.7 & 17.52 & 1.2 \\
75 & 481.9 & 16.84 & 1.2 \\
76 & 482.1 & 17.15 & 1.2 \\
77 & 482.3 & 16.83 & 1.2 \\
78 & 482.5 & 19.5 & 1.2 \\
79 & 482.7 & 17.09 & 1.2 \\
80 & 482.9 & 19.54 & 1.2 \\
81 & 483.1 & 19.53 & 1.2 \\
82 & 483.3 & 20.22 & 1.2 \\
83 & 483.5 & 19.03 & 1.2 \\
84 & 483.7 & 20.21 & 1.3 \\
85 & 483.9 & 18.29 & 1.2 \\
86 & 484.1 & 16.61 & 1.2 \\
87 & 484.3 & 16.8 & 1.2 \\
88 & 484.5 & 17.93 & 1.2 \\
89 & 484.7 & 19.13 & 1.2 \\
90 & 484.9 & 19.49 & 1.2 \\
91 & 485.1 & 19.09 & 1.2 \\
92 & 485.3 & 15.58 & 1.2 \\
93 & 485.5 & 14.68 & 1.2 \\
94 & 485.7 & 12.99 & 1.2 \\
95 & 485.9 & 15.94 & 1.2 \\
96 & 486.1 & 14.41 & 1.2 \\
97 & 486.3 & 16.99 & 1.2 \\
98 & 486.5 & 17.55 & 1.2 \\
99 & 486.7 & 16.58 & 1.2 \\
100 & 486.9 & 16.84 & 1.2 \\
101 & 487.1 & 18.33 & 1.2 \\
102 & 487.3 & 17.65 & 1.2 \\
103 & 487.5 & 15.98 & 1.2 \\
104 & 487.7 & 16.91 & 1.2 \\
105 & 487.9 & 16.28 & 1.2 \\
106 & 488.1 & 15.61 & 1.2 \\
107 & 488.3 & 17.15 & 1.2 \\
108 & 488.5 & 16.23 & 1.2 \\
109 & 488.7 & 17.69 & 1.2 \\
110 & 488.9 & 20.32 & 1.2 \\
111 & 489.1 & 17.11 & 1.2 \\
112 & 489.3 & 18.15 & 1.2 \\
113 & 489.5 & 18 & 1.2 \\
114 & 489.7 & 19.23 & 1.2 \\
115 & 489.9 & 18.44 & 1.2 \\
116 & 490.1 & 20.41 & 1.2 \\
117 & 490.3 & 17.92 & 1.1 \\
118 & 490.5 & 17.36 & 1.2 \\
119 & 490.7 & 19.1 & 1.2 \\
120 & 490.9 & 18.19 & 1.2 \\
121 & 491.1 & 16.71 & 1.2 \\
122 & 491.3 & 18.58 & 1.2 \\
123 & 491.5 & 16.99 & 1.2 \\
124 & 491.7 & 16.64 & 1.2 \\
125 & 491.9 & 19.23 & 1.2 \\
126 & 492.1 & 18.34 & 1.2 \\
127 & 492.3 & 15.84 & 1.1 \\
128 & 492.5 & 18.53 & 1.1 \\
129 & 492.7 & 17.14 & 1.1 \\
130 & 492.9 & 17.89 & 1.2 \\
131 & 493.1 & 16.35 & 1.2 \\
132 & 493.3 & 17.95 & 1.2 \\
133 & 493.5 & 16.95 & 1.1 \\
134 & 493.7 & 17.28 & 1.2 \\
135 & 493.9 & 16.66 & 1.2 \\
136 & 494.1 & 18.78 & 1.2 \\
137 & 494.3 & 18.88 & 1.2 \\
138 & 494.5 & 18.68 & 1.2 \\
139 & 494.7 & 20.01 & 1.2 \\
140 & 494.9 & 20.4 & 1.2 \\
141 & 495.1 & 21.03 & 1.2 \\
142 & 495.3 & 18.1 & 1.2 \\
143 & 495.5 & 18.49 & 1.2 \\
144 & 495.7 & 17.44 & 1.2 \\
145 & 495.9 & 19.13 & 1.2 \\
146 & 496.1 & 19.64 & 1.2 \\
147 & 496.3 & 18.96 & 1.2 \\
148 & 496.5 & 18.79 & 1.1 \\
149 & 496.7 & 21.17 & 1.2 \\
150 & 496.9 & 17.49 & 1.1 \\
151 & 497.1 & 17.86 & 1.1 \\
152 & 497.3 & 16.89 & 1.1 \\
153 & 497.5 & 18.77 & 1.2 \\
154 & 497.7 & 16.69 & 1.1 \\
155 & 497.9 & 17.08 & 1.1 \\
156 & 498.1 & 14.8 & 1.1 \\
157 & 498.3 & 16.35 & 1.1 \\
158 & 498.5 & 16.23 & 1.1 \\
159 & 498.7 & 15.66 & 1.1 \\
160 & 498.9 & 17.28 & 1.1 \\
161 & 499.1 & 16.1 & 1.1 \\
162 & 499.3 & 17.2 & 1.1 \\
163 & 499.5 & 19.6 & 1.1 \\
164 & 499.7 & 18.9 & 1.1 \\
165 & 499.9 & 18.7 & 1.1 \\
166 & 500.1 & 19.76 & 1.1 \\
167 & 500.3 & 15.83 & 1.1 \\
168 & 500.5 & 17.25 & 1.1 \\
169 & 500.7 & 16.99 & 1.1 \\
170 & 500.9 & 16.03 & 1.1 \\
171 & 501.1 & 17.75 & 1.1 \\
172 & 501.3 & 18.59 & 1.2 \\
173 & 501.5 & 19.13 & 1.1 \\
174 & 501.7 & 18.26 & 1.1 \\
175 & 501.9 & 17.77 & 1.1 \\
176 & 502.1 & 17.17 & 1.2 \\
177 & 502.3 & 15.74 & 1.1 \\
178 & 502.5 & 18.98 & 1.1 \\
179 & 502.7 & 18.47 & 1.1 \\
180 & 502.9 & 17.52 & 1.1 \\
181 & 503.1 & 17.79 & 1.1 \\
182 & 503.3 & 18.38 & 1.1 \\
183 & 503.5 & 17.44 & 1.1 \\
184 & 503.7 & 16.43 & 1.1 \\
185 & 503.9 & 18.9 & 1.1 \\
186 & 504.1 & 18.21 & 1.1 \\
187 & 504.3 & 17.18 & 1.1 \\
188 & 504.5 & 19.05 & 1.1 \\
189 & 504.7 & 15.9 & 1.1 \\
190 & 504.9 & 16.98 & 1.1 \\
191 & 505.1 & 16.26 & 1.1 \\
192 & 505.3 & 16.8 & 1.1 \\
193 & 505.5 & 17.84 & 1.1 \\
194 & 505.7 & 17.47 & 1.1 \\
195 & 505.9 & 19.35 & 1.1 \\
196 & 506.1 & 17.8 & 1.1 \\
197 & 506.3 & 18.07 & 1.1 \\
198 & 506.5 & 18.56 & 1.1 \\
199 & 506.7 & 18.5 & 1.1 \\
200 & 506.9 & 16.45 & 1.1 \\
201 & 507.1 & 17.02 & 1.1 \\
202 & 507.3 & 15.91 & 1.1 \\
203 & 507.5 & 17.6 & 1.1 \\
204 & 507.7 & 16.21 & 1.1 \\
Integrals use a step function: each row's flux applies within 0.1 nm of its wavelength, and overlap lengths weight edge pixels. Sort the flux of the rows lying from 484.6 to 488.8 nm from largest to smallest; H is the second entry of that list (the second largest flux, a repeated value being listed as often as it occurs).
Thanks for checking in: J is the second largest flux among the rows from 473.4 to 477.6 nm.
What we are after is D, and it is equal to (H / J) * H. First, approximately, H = 19.13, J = 17.54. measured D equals 21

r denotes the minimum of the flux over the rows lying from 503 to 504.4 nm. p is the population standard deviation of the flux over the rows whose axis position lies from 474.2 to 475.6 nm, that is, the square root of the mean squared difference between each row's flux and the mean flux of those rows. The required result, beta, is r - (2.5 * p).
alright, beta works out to 14.3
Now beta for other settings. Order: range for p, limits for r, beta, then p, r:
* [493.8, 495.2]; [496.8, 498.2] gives 11.5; 1.33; 14.8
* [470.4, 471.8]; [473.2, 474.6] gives 12.3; 0.97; 14.77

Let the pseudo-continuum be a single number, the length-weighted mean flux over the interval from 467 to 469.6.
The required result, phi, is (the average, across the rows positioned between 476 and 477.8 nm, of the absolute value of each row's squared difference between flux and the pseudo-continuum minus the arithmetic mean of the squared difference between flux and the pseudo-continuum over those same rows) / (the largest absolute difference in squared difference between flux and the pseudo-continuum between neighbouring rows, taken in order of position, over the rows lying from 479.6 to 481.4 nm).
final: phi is 0.221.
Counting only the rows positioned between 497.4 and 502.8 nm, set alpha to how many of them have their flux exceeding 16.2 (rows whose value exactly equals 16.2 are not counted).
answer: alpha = 21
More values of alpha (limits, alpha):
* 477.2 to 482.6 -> 20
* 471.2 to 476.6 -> 6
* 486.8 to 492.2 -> 25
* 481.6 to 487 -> 22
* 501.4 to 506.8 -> 25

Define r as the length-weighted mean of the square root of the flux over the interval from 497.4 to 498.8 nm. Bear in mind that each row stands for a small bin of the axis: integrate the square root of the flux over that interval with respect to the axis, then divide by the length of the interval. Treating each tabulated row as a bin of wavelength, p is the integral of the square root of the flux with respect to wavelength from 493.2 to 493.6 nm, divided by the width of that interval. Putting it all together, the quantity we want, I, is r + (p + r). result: 12.30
